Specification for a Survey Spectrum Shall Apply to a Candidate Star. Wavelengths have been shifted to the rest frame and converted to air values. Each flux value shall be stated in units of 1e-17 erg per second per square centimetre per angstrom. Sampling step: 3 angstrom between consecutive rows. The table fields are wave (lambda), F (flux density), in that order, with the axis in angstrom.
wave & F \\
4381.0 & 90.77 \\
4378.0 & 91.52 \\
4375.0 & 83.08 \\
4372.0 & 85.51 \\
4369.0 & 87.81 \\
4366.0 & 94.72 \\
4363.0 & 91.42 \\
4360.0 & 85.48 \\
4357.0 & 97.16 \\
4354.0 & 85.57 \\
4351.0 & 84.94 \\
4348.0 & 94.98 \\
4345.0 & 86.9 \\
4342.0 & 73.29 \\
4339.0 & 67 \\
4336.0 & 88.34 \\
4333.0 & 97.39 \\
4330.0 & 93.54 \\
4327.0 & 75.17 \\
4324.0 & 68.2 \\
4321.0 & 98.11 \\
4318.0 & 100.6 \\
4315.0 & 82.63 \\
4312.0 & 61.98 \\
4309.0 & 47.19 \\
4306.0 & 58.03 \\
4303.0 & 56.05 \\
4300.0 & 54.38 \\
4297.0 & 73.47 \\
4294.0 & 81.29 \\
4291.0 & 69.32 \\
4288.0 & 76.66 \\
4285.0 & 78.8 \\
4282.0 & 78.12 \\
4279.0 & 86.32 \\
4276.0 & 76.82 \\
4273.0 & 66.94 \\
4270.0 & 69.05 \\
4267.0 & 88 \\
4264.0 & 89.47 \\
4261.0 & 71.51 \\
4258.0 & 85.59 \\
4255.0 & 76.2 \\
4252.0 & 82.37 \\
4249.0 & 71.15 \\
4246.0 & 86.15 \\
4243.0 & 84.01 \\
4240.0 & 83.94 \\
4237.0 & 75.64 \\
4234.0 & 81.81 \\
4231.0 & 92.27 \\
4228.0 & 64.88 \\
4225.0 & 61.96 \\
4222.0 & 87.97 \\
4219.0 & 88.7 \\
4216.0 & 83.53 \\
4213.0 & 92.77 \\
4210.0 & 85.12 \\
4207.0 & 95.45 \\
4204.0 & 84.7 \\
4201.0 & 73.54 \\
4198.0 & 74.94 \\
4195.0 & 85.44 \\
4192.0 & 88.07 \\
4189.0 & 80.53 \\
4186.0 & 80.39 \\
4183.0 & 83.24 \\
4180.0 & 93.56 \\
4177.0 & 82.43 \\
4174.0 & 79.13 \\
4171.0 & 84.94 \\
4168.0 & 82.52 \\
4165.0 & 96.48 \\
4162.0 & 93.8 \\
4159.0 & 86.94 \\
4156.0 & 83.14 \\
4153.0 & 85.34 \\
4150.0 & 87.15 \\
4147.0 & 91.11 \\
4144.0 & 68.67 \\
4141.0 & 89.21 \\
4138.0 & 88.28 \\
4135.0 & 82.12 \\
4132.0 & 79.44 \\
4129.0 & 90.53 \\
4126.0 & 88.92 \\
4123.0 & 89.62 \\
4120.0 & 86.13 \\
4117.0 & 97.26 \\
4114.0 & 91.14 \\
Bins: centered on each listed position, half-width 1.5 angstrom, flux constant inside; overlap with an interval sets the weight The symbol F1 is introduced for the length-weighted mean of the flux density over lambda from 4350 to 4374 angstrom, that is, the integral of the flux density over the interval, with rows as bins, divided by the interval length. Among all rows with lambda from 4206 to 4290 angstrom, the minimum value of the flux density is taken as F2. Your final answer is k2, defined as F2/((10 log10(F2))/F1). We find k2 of 308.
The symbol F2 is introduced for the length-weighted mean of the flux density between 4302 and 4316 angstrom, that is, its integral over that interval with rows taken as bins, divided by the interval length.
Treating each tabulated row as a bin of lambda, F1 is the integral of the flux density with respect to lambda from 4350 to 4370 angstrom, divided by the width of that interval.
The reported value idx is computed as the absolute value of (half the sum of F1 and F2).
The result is 75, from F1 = 90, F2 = 61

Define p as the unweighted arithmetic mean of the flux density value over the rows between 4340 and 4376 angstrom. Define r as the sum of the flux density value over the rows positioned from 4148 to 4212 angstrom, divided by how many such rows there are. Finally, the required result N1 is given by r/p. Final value 0.97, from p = 88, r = 85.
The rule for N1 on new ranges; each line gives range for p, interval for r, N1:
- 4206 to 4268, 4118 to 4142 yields 1.05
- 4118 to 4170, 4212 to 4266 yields 0.94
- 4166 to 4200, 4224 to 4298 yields 0.94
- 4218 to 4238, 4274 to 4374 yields 1.01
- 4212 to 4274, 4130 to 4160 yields 1.05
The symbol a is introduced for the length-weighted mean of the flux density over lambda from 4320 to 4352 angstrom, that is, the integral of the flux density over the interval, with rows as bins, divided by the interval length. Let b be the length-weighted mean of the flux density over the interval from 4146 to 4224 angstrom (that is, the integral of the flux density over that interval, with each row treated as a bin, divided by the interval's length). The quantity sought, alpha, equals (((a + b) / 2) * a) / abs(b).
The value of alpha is 83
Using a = 84.1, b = 86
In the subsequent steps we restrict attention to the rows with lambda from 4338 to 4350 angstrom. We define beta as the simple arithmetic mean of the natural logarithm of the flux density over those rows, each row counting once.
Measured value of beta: 4.38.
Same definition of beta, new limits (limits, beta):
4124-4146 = 4.43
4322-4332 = 4.36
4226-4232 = 4.35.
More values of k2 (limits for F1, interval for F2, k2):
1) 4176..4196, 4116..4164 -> 317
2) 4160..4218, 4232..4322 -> 241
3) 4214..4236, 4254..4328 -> 227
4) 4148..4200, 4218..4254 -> 294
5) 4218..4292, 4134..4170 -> 295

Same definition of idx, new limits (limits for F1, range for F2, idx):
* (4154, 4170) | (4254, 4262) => 83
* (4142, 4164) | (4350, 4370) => 88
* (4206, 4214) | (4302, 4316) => 76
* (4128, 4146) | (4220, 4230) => 78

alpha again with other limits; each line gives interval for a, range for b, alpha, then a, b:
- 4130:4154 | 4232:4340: 88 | 84.0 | 77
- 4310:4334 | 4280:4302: 90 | 83.7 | 73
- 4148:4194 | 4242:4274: 90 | 85.9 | 79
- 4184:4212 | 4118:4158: 82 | 83.3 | 86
